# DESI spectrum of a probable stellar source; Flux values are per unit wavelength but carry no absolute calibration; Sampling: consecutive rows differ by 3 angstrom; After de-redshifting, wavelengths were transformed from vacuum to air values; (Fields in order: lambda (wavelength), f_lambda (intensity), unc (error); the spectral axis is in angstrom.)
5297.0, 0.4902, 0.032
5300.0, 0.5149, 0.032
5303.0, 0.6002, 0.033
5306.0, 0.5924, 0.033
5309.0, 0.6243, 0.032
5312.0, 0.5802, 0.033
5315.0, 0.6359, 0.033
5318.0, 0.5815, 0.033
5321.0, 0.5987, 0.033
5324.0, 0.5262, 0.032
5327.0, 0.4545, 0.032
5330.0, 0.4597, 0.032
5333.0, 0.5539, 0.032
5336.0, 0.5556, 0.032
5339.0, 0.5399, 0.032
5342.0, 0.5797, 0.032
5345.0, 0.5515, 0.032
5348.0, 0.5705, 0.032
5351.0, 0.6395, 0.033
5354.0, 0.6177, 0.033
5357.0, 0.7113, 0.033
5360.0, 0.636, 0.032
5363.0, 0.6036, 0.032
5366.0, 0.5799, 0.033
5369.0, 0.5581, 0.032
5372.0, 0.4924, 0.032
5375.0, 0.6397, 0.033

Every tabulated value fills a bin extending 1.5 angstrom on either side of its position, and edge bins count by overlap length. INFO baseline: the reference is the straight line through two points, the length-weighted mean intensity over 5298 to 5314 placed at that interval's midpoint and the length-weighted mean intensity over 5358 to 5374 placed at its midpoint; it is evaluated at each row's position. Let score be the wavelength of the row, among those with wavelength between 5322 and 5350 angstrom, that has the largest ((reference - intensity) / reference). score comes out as 5327.0 angstrom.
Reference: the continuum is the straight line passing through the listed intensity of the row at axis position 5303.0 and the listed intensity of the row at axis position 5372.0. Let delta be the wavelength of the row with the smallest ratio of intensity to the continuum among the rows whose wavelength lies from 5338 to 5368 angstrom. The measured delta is 5339.0 angstrom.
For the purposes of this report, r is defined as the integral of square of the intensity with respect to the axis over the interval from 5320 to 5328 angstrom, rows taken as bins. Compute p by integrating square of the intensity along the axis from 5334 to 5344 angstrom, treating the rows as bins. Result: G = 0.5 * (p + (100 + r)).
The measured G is 52.7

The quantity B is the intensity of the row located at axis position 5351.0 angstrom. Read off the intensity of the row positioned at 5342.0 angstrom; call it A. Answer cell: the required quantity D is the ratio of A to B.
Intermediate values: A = 0.5797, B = 0.6395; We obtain 0.91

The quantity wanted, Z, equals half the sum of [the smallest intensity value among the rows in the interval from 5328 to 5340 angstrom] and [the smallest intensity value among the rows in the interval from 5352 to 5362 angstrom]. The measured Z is 0.54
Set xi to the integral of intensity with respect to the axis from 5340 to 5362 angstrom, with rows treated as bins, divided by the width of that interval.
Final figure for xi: 0.61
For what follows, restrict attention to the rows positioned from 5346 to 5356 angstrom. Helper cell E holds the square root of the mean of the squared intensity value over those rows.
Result 0.61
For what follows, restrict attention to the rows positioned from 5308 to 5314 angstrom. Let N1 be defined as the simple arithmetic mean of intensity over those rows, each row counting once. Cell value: 0.602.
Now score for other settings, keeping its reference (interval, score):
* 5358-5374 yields 5372.0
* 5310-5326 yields 5324.0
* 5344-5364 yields 5345.0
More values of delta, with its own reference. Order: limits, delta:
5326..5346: 5327.0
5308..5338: 5327.0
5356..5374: 5372.0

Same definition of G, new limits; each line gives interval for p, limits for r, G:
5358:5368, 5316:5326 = 53.5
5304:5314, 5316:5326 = 53.4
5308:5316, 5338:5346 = 52.7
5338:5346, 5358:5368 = 53.1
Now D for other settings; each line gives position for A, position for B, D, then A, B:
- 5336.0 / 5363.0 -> 0.92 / 0.5556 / 0.6036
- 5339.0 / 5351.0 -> 0.84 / 0.5399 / 0.6395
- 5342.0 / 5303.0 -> 0.97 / 0.5797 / 0.6002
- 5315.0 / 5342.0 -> 1.10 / 0.6359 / 0.5797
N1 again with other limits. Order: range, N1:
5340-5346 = 0.566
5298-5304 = 0.558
